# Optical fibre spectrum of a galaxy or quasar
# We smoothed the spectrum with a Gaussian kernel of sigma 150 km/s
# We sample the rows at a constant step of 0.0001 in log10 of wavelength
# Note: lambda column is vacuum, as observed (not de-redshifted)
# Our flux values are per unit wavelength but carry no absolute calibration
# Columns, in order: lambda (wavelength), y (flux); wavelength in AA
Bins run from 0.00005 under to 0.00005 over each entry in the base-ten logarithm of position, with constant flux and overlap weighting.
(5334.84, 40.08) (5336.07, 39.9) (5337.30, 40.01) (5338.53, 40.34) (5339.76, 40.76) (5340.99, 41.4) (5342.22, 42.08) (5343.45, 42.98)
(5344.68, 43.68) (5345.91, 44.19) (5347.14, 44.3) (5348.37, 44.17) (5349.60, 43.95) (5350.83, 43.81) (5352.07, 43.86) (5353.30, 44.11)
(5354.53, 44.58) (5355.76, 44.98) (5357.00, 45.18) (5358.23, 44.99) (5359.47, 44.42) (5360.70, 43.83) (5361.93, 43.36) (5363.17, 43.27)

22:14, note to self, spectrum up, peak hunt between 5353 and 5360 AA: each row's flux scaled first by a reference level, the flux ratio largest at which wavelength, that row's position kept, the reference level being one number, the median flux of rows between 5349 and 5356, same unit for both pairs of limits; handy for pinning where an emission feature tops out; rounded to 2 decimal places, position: 5357.00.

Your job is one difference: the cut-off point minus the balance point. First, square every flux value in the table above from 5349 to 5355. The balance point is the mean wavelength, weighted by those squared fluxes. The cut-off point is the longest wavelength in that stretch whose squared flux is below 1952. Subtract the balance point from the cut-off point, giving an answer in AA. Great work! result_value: 1.2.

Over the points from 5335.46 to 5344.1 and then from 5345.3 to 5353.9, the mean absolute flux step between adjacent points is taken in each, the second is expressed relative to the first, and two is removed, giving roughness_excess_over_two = -1.7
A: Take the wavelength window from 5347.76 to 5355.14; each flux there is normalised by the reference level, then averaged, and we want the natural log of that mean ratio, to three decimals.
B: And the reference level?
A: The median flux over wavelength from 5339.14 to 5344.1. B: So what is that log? 0.055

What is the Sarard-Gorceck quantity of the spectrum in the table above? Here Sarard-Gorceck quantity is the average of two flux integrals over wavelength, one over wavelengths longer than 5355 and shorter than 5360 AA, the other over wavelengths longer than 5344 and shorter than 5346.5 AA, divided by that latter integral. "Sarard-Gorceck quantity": 1.5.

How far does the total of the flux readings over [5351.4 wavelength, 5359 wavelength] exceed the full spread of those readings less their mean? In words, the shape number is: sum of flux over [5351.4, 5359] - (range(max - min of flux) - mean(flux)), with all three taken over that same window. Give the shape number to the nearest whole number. 311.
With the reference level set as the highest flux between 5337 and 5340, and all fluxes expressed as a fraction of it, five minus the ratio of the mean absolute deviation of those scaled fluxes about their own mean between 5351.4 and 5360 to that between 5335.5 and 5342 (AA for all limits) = 4.2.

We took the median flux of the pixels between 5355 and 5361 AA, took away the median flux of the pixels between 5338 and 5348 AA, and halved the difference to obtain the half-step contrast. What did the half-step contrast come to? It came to 1.2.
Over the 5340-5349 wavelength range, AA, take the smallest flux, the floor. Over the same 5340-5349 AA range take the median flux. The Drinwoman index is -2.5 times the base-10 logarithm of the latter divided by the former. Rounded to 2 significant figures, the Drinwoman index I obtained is -0.058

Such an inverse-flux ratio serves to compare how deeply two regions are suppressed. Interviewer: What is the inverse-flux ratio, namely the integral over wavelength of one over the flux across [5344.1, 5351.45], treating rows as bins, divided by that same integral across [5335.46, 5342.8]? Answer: 0.927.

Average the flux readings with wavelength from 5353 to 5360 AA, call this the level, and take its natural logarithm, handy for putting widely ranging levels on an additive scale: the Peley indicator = 3.80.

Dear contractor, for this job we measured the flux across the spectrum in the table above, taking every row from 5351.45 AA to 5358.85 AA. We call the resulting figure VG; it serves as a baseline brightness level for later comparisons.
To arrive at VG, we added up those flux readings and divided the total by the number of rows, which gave 44.6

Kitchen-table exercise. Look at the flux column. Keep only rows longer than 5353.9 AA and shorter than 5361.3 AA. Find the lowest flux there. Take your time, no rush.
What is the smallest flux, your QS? 43.83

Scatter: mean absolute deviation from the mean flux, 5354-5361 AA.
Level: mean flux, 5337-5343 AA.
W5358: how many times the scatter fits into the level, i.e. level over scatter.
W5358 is 106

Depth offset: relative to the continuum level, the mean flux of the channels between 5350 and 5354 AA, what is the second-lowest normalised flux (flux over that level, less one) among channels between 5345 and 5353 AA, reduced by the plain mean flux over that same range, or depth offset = -44.0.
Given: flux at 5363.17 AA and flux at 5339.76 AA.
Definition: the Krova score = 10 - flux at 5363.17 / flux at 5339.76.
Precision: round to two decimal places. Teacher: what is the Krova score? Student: 8.94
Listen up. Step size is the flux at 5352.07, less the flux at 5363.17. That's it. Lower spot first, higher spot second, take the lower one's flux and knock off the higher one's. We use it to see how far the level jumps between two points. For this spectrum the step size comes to 1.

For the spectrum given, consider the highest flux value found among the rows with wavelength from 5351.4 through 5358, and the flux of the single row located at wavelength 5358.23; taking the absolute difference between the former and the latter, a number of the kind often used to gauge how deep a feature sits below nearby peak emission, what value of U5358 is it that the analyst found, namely 0.2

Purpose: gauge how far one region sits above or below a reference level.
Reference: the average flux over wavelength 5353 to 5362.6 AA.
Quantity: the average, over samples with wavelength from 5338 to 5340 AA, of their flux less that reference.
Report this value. -3.9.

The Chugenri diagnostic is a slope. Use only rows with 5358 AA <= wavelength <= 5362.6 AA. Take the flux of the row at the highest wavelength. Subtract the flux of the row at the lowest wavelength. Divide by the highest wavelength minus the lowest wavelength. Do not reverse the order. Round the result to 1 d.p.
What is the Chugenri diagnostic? -0.4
